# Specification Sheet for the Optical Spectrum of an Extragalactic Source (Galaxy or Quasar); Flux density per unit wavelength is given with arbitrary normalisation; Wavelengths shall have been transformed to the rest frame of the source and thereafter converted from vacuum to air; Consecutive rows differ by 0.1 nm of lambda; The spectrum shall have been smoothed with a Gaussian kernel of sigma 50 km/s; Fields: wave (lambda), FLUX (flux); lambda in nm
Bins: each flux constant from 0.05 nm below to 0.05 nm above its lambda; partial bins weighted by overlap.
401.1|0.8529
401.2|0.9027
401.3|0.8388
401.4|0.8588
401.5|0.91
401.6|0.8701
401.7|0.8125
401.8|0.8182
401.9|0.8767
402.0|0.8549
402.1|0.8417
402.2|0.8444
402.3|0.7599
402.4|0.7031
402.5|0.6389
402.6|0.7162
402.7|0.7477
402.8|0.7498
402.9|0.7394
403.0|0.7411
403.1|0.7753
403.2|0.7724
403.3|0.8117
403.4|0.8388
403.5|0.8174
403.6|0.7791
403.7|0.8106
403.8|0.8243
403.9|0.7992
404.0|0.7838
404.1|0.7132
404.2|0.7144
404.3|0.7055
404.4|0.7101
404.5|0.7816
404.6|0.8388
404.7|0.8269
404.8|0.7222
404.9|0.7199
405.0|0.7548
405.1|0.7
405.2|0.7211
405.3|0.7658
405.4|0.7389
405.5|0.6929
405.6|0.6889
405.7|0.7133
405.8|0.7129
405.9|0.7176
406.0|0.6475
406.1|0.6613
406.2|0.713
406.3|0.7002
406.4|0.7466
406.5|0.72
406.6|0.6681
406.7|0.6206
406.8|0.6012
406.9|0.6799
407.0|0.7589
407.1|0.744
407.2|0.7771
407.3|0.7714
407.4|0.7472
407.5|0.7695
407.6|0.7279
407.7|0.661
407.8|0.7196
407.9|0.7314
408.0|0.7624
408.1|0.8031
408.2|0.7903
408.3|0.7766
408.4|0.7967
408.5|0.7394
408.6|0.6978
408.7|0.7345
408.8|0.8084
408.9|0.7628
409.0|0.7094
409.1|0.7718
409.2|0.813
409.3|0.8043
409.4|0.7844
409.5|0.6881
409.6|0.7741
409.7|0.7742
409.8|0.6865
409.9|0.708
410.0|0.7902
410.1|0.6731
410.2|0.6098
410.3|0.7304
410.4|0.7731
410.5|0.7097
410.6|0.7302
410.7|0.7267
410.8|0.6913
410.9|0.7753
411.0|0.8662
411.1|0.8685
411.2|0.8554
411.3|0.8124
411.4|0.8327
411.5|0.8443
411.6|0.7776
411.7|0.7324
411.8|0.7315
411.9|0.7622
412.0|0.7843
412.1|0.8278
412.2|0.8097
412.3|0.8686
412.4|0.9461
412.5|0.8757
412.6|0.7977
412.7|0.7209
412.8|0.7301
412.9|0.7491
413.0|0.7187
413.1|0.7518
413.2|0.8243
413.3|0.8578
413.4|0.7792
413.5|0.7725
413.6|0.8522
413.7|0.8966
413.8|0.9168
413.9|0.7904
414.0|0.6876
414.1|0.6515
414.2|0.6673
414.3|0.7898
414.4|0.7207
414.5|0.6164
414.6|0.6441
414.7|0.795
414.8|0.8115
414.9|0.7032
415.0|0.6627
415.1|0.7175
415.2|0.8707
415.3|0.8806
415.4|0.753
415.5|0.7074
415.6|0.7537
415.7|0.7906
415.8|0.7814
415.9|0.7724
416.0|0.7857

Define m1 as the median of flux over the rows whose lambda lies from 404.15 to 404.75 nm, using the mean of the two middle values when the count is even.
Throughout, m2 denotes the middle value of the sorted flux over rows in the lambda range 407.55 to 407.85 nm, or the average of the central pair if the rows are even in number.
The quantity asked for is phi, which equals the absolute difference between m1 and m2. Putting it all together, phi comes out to 0.03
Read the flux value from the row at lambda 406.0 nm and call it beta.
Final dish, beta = 0.6475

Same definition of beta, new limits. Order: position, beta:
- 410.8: 0.6913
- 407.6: 0.7279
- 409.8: 0.6865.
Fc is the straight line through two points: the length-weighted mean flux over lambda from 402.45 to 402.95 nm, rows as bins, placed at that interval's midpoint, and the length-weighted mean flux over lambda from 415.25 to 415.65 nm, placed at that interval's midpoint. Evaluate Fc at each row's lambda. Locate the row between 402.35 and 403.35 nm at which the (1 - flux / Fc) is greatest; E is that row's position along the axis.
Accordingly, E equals 402.5 nm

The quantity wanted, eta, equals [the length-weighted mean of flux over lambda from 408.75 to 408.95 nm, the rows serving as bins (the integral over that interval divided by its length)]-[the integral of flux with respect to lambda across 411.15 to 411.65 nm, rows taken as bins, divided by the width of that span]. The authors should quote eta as -0.04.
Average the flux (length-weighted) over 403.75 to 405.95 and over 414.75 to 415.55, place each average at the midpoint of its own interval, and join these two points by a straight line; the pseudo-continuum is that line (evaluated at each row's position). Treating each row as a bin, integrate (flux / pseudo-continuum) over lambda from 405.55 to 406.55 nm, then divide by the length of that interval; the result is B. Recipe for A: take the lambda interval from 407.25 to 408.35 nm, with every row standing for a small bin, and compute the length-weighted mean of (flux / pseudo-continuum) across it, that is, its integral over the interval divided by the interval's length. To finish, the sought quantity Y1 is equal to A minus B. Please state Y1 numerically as 0.061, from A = 1.003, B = 0.94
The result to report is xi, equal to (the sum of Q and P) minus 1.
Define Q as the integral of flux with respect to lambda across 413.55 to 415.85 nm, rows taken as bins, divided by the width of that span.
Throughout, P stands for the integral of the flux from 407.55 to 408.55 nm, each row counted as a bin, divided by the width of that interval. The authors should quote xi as 0.510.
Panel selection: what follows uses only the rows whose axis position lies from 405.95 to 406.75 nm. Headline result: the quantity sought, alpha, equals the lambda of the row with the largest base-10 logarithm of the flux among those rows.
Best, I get 406.4 nm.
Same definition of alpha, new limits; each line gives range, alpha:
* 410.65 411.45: 411.1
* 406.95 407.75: 407.2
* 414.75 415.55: 415.3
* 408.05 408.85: 408.8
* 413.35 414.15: 413.8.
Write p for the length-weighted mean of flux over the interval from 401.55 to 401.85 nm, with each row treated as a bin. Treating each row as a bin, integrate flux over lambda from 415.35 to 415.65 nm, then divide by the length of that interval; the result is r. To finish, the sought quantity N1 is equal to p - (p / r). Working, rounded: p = 0.83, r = 0.74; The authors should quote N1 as -0.30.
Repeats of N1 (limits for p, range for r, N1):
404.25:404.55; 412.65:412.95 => -0.27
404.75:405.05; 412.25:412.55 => -0.08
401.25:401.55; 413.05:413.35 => -0.20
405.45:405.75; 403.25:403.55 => -0.15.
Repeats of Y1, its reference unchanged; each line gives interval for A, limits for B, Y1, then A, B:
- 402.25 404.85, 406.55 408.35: 0.056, 1.030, 0.97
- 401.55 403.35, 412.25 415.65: 0.043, 1.059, 1.02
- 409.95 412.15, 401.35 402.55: -0.089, 1.017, 1.11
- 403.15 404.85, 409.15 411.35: 0.048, 1.051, 1.00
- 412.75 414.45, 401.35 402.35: -0.128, 1.018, 1.15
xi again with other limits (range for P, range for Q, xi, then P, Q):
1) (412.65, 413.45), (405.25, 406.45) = 0.475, 0.766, 0.71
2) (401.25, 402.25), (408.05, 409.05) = 0.615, 0.853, 0.76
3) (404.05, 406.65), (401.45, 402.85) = 0.519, 0.723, 0.80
